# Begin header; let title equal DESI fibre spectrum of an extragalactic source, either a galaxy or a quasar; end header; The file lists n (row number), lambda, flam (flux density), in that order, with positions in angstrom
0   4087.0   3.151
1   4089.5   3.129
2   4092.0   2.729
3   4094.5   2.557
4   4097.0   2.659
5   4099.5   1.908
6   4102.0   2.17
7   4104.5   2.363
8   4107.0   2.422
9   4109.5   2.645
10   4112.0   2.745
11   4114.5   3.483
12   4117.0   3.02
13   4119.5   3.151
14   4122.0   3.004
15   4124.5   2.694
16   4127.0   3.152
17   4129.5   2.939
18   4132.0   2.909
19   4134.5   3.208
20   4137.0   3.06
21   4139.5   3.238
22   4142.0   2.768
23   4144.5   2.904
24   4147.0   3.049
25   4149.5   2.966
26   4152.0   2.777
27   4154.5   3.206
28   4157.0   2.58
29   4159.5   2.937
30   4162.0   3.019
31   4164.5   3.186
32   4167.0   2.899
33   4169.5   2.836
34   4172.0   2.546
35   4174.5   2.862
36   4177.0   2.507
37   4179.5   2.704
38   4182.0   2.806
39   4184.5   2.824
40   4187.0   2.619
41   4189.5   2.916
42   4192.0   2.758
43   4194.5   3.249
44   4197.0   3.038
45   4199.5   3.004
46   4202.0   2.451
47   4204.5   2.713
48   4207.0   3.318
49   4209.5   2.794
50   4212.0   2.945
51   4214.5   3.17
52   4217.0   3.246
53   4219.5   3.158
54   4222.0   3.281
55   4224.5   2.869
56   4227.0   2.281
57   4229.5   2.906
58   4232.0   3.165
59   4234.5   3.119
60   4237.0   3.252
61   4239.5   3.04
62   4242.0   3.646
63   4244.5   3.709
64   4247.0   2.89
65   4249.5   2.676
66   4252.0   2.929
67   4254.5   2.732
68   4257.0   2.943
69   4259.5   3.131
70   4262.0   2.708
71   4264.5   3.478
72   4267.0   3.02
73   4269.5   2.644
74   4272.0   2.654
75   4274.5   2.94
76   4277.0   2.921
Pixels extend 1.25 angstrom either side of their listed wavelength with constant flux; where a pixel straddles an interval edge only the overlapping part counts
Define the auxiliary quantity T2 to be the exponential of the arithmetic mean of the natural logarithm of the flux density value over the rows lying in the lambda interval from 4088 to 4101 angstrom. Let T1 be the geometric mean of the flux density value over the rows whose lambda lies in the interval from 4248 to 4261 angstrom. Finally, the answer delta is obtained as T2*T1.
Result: 7.4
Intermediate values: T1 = 2.88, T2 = 2.6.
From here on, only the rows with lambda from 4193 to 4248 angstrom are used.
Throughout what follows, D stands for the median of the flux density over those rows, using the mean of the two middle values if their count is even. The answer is 3.08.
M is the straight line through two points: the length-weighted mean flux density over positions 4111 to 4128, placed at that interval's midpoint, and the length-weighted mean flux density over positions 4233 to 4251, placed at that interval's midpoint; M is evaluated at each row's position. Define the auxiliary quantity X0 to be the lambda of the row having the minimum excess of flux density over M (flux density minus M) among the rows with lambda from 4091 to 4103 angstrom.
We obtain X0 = 4099.5 angstrom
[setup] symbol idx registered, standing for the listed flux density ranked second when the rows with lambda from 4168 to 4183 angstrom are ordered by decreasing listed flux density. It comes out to 2.836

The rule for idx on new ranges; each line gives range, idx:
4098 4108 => 2.363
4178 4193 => 2.824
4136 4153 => 3.06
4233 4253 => 3.646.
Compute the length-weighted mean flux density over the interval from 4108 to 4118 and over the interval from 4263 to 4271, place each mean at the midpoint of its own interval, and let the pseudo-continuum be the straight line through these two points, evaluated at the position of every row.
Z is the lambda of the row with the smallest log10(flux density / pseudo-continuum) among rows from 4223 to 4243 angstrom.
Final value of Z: 4227.0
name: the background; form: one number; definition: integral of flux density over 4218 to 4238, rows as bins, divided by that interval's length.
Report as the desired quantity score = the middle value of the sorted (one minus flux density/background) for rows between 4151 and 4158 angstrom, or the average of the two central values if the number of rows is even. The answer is 0.08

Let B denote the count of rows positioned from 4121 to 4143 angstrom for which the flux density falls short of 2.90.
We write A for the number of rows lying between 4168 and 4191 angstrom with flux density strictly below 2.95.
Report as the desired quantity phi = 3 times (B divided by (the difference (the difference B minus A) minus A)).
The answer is -0.4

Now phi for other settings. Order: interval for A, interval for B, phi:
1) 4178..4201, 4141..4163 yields -1.0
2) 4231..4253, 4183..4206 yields -15.0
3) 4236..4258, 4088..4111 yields -12.0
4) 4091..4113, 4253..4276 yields -0.9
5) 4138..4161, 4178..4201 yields -3.0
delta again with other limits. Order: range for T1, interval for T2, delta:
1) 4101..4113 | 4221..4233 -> 7.1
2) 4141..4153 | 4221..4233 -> 8.3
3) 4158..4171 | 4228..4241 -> 9.2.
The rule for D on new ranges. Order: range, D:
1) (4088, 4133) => 2.74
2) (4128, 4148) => 2.99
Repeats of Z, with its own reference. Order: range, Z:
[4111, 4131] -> 4124.5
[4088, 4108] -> 4099.5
